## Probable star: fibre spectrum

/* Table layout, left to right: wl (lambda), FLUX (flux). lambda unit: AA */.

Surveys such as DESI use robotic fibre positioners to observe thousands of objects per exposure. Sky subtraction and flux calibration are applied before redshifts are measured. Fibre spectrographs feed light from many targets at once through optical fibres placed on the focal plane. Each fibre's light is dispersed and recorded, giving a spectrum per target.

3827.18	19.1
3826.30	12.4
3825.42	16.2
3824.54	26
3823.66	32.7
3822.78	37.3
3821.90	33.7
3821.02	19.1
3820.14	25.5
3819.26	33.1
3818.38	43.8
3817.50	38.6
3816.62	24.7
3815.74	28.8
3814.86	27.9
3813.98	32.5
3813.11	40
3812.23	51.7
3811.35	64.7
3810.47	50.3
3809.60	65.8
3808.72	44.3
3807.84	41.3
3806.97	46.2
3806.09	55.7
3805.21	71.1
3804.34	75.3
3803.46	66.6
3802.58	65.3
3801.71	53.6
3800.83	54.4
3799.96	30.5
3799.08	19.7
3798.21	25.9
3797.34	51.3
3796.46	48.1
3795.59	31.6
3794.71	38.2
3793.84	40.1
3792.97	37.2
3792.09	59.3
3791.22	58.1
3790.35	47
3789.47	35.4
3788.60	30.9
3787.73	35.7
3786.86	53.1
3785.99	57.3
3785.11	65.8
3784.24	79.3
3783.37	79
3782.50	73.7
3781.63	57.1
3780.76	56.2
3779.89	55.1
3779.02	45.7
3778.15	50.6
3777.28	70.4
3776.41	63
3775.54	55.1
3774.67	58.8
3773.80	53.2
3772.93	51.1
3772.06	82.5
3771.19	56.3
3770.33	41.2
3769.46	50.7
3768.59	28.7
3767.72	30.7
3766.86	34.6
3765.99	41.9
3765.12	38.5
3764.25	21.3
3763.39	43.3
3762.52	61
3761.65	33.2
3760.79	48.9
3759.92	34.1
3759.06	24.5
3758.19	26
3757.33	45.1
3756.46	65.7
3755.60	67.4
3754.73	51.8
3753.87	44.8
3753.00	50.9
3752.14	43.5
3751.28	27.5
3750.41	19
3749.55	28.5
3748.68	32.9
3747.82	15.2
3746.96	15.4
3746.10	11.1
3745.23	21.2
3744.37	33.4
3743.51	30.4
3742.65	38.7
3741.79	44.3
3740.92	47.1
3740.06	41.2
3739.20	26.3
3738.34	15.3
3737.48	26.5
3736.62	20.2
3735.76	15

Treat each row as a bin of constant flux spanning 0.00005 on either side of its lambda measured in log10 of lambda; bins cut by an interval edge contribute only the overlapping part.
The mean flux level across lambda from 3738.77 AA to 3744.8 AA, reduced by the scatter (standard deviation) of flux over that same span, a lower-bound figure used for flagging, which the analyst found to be 30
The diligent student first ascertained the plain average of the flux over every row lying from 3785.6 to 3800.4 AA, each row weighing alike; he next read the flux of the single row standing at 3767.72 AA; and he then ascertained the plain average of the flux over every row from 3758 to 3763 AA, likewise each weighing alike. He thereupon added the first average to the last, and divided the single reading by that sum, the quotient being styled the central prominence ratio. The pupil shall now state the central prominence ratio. 0.4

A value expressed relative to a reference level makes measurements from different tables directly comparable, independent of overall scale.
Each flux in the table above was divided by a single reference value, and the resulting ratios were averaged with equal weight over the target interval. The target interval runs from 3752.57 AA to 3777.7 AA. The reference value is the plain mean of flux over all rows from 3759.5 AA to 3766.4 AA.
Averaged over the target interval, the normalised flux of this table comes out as 1.18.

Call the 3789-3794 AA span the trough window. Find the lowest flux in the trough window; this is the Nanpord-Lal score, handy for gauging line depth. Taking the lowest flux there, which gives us 35.4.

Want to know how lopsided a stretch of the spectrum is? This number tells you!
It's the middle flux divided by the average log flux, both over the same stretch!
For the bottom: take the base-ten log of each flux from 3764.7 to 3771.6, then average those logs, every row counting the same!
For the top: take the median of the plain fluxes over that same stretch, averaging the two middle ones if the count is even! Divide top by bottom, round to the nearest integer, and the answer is 25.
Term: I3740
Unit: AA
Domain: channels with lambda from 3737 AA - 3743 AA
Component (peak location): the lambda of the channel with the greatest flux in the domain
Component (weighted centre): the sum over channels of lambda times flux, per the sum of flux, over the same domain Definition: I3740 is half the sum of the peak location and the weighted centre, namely 3740.7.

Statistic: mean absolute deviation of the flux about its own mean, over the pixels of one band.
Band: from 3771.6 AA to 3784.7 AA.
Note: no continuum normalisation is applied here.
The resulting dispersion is 10.1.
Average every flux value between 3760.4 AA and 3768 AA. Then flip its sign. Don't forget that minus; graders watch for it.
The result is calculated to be -39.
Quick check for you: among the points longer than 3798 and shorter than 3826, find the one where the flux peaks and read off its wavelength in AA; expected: 3804.34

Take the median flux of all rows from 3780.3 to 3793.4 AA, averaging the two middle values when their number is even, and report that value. 57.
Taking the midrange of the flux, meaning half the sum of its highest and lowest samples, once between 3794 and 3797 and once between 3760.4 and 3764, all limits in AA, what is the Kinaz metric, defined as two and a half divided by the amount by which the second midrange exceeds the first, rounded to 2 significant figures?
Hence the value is 0.34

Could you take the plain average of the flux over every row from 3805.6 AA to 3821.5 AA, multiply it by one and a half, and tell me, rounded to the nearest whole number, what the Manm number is 61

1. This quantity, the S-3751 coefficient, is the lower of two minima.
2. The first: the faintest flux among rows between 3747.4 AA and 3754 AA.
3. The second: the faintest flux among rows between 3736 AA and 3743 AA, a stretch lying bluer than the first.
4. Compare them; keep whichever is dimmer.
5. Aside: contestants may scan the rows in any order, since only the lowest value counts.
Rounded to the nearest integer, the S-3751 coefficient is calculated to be 15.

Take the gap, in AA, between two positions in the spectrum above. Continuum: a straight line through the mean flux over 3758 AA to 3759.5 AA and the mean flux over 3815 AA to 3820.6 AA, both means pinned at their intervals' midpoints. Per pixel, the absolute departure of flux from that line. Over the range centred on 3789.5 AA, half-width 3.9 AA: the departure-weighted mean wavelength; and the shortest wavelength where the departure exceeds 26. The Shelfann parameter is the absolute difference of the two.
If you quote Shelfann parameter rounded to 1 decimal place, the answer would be 3.4 AA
